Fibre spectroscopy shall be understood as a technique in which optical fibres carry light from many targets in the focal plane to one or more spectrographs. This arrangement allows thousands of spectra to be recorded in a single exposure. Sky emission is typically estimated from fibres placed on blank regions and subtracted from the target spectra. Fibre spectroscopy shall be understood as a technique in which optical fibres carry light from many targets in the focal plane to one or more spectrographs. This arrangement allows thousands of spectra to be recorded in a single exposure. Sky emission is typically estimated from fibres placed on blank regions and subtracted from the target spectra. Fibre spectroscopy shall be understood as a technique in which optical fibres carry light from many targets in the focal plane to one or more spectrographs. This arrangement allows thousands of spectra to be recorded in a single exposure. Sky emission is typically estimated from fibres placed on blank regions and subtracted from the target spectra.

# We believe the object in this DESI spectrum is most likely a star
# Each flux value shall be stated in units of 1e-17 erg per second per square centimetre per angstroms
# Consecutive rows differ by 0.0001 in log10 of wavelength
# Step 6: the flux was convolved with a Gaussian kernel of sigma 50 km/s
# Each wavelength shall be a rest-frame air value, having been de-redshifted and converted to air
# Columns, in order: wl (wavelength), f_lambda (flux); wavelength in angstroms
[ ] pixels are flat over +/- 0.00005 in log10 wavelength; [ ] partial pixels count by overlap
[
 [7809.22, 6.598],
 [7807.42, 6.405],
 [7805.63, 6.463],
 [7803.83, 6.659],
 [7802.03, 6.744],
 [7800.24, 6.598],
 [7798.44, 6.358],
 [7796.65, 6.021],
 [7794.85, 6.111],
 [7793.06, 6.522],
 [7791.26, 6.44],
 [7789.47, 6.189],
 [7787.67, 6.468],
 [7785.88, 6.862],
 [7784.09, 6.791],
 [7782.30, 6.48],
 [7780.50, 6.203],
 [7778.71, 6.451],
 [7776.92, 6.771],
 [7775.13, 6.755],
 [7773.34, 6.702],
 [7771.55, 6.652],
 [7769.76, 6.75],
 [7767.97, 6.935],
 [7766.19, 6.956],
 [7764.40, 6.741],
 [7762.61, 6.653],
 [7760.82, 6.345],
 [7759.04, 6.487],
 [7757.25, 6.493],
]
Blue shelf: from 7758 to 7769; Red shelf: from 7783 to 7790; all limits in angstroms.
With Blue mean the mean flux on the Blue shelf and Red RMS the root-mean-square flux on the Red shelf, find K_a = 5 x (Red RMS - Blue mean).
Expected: -0.52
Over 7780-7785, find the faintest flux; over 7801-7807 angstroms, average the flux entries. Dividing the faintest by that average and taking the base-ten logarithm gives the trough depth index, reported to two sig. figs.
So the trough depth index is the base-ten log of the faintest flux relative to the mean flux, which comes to -0.028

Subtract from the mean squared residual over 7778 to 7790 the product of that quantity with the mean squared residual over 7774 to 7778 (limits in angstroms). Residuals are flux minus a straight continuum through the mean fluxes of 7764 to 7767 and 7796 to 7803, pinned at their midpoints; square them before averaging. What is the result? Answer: 0.08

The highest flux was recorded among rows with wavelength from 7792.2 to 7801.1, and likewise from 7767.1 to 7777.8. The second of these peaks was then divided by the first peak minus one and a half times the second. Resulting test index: -1.82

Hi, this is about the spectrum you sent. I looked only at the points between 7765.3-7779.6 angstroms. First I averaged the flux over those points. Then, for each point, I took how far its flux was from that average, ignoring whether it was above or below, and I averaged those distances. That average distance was 0.109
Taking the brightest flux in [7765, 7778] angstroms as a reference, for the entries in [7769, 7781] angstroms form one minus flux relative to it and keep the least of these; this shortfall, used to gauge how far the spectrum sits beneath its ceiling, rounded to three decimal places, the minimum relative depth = 0.027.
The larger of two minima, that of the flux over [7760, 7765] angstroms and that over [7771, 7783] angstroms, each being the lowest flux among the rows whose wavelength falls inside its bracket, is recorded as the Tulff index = 6.3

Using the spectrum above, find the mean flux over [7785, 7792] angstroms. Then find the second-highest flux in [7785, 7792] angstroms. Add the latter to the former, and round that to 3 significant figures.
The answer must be 13.0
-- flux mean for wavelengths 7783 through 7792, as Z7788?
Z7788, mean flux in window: 6.55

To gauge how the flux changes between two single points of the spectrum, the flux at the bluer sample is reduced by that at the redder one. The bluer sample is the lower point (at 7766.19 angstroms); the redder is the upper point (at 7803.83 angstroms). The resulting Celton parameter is 0.30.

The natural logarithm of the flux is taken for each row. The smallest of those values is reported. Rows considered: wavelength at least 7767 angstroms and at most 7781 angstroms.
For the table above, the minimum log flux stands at 1.83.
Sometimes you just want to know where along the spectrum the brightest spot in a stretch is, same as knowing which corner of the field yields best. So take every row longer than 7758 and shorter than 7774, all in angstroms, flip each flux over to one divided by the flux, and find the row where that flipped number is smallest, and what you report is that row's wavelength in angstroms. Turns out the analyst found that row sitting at 7766.19 angstroms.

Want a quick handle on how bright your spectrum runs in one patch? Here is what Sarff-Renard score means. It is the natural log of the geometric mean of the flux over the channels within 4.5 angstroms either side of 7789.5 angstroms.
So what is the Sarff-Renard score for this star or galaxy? 1.87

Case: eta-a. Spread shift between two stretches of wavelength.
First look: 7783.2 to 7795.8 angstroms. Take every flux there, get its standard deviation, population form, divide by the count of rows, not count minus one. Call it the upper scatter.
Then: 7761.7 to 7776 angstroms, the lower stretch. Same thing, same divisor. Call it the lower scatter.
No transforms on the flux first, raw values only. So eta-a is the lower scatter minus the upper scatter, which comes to -0.15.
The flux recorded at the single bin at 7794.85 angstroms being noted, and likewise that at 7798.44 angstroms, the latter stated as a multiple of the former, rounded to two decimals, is 1.04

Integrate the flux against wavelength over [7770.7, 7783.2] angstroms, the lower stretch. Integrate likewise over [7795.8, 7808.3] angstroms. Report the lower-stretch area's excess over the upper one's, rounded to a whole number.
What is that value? 1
